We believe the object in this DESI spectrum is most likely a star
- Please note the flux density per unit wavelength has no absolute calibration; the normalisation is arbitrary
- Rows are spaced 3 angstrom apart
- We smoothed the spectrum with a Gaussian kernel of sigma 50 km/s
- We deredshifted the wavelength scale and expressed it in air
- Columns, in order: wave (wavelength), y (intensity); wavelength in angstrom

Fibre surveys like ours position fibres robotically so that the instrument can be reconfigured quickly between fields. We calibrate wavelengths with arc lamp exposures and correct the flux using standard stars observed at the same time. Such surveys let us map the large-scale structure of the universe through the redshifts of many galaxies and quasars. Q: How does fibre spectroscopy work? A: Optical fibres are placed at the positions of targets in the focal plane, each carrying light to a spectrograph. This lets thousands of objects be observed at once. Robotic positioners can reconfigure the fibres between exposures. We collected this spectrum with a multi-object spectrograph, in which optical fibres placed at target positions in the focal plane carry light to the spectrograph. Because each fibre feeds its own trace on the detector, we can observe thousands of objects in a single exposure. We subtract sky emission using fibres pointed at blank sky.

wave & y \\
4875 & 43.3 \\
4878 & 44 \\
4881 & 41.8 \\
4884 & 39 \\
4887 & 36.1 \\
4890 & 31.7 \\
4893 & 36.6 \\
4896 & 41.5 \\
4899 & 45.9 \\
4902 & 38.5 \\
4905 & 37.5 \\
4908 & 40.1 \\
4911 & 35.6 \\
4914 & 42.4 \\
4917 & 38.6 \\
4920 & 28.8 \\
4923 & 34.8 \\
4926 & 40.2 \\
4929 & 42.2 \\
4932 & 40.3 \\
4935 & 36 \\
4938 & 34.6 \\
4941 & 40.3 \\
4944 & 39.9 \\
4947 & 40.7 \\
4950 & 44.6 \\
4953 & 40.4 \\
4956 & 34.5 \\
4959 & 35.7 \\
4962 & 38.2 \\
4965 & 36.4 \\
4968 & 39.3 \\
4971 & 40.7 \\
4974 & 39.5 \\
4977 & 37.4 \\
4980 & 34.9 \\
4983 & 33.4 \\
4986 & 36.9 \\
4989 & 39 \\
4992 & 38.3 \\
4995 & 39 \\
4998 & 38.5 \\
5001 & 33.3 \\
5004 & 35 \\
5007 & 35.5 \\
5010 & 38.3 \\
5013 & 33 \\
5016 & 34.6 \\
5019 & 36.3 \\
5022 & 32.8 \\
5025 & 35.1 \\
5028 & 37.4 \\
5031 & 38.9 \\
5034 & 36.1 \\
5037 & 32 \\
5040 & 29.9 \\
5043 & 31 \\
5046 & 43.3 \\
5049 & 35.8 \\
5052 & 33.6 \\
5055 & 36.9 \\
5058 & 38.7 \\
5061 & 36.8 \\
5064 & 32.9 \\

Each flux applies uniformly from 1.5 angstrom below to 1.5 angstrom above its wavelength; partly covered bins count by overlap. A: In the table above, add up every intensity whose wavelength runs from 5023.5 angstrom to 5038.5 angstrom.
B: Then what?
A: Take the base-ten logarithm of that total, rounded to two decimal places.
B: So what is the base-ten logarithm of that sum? 2.25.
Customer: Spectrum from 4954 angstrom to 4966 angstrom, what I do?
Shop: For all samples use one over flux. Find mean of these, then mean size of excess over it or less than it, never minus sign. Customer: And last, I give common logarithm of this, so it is -3.1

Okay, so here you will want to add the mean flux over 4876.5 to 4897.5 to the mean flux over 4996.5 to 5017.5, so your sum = 74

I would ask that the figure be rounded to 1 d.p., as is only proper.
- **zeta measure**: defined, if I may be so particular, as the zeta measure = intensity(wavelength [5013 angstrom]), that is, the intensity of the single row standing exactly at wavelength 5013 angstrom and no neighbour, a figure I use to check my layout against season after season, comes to 33.0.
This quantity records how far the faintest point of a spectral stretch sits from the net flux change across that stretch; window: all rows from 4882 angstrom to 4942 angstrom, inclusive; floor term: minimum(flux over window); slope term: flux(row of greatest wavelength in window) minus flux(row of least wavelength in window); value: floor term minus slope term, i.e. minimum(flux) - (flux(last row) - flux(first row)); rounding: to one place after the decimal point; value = 27.5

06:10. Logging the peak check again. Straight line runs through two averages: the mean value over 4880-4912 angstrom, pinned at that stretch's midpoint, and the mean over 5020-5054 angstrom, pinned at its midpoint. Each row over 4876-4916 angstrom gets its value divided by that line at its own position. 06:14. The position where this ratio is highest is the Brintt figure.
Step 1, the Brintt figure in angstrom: 4899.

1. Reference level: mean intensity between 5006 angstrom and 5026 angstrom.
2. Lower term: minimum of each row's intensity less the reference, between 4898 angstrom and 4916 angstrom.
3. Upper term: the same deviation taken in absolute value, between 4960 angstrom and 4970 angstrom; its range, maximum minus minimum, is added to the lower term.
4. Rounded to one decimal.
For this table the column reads 3.4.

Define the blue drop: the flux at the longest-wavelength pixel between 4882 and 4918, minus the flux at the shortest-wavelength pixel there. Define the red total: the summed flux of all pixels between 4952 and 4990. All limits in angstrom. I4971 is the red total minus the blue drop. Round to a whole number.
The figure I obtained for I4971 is 487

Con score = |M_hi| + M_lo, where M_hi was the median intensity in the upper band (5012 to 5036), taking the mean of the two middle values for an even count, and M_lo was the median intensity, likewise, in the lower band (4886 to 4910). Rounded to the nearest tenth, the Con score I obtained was 73.6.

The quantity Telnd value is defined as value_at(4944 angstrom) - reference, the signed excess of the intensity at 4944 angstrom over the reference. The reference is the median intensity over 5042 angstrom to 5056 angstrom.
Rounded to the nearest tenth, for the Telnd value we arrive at 4.1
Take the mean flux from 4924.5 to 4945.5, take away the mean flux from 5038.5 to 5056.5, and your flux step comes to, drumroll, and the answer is 4.0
